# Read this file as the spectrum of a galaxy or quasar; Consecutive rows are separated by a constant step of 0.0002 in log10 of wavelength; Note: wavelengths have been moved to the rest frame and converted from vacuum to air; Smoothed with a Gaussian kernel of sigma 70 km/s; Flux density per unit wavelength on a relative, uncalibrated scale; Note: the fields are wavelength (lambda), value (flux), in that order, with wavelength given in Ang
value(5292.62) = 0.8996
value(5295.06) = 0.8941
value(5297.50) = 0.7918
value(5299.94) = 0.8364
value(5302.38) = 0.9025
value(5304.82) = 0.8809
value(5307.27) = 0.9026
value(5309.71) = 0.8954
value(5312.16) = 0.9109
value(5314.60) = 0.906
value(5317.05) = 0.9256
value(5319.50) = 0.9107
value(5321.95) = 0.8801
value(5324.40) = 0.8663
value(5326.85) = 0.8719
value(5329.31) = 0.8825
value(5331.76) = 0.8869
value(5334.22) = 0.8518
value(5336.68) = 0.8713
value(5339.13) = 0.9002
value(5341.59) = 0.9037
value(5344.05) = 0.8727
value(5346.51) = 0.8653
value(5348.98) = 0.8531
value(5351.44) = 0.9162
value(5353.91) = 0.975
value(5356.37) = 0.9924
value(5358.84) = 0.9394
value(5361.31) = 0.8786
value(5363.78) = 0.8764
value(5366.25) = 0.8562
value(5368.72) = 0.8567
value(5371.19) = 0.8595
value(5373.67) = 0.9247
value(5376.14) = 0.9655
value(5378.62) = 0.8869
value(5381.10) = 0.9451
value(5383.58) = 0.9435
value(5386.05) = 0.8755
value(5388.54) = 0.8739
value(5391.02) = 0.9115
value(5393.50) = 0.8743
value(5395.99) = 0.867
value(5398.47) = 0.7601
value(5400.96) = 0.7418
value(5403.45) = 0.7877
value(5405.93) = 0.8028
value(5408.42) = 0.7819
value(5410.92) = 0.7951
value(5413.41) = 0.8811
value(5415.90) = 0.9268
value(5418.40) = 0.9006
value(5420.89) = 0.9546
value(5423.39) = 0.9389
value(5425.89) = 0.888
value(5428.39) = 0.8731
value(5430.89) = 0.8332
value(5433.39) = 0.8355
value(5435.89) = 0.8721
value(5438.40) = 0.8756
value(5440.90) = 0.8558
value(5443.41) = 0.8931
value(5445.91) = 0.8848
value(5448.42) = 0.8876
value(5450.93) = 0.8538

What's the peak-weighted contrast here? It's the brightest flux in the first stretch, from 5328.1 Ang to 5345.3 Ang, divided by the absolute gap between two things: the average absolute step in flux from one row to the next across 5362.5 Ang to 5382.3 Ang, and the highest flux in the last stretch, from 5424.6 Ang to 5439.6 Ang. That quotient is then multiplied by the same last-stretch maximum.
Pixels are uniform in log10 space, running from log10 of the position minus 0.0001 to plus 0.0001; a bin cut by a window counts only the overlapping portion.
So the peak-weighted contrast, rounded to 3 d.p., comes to 0.944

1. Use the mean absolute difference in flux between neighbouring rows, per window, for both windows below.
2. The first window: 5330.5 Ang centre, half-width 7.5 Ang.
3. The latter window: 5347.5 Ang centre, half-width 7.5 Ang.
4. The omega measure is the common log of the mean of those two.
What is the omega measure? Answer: -1.61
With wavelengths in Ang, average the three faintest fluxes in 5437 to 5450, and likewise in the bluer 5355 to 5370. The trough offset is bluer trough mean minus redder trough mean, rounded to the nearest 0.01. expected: -0.01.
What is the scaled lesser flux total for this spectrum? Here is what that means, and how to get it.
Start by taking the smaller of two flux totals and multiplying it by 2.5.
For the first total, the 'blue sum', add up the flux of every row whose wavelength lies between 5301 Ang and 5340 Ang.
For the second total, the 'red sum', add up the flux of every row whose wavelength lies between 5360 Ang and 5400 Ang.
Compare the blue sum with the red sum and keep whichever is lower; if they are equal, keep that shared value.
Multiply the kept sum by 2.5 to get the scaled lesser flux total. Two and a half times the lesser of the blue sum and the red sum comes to 35.39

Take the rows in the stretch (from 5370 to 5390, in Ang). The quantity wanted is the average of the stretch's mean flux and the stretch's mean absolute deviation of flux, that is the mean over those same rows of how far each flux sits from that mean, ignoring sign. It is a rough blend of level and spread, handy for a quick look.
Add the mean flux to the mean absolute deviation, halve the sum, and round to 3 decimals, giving 0.472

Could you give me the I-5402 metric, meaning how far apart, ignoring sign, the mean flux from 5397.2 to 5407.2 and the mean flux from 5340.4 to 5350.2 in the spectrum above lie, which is 0.10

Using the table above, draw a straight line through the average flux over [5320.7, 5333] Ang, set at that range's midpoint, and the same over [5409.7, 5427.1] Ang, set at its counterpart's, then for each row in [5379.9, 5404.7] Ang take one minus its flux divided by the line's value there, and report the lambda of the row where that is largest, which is 5400.96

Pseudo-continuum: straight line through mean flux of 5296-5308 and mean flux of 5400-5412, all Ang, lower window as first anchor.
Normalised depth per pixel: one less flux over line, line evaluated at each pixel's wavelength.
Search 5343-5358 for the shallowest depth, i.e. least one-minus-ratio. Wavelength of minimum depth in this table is 5356.37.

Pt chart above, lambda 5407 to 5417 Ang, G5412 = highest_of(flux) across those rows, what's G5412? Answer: 0.9268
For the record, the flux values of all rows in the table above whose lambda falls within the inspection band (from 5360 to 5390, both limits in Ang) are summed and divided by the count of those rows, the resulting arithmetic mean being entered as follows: 0.895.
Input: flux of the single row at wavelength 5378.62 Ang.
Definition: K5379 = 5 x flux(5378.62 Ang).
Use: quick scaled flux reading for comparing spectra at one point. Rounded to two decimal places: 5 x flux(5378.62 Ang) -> 4.43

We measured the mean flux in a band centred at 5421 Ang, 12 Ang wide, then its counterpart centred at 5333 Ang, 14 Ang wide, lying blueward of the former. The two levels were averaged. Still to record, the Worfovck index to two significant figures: 0.90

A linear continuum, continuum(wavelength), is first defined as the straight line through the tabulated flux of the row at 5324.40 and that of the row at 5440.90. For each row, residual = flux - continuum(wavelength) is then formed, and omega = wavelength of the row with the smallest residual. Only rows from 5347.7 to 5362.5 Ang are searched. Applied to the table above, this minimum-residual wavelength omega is 5348.98 Ang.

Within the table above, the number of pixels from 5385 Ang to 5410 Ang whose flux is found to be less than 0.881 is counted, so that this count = 9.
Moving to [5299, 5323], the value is 3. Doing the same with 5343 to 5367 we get 6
